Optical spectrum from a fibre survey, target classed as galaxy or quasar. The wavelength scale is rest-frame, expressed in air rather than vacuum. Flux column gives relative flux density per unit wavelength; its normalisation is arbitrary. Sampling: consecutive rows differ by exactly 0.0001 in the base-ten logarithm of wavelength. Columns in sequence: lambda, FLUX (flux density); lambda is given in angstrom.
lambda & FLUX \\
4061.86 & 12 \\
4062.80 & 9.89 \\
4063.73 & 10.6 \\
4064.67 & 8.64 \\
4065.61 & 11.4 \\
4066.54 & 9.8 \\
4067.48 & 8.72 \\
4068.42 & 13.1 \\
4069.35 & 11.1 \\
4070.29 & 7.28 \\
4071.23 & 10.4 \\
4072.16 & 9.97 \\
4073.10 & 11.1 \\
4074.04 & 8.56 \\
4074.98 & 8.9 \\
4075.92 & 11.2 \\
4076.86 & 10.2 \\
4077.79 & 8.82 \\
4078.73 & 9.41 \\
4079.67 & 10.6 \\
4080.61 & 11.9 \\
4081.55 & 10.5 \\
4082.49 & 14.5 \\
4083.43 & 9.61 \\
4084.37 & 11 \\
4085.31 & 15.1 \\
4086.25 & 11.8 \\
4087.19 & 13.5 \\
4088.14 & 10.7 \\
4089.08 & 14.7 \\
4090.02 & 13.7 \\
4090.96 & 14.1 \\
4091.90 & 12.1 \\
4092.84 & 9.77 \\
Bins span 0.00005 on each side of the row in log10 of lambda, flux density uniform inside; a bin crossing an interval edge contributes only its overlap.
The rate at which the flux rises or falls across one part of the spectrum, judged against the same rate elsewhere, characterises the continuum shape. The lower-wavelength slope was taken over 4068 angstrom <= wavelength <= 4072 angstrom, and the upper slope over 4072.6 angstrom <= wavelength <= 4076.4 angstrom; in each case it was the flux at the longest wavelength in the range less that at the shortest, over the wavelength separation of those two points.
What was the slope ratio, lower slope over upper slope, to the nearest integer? -27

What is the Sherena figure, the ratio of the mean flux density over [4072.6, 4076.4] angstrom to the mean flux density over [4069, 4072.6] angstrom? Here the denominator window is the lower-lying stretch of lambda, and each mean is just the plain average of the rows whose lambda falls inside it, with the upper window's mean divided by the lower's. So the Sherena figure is 1.03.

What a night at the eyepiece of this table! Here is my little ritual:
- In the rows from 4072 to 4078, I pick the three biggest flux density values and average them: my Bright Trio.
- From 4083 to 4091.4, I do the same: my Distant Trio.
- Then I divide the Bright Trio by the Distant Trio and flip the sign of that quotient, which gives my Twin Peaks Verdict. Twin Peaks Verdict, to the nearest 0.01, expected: -0.74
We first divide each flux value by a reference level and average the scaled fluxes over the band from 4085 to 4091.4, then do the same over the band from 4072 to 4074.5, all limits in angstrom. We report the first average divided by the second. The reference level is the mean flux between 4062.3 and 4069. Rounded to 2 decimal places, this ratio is 1.35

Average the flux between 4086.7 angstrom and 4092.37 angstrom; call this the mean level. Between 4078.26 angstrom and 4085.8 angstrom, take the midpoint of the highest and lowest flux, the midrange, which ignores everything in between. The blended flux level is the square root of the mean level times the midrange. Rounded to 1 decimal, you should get 12.7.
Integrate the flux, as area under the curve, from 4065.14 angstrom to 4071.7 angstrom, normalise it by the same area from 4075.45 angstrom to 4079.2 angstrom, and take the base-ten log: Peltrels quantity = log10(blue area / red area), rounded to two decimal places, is 0.26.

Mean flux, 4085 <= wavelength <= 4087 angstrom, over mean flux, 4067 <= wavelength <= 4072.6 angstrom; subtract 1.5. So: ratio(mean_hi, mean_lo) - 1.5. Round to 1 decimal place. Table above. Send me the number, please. -0.2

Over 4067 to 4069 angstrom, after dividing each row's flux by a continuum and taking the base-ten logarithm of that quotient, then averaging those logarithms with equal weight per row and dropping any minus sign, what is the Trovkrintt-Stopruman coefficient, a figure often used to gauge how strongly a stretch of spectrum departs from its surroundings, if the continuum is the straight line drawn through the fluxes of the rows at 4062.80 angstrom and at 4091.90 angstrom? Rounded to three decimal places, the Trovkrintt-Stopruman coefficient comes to 0.017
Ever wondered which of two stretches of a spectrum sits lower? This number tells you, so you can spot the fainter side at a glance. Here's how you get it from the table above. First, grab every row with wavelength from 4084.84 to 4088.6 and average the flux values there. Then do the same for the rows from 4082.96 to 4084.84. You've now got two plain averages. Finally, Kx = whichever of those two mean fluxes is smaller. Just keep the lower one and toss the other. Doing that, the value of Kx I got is 10.3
